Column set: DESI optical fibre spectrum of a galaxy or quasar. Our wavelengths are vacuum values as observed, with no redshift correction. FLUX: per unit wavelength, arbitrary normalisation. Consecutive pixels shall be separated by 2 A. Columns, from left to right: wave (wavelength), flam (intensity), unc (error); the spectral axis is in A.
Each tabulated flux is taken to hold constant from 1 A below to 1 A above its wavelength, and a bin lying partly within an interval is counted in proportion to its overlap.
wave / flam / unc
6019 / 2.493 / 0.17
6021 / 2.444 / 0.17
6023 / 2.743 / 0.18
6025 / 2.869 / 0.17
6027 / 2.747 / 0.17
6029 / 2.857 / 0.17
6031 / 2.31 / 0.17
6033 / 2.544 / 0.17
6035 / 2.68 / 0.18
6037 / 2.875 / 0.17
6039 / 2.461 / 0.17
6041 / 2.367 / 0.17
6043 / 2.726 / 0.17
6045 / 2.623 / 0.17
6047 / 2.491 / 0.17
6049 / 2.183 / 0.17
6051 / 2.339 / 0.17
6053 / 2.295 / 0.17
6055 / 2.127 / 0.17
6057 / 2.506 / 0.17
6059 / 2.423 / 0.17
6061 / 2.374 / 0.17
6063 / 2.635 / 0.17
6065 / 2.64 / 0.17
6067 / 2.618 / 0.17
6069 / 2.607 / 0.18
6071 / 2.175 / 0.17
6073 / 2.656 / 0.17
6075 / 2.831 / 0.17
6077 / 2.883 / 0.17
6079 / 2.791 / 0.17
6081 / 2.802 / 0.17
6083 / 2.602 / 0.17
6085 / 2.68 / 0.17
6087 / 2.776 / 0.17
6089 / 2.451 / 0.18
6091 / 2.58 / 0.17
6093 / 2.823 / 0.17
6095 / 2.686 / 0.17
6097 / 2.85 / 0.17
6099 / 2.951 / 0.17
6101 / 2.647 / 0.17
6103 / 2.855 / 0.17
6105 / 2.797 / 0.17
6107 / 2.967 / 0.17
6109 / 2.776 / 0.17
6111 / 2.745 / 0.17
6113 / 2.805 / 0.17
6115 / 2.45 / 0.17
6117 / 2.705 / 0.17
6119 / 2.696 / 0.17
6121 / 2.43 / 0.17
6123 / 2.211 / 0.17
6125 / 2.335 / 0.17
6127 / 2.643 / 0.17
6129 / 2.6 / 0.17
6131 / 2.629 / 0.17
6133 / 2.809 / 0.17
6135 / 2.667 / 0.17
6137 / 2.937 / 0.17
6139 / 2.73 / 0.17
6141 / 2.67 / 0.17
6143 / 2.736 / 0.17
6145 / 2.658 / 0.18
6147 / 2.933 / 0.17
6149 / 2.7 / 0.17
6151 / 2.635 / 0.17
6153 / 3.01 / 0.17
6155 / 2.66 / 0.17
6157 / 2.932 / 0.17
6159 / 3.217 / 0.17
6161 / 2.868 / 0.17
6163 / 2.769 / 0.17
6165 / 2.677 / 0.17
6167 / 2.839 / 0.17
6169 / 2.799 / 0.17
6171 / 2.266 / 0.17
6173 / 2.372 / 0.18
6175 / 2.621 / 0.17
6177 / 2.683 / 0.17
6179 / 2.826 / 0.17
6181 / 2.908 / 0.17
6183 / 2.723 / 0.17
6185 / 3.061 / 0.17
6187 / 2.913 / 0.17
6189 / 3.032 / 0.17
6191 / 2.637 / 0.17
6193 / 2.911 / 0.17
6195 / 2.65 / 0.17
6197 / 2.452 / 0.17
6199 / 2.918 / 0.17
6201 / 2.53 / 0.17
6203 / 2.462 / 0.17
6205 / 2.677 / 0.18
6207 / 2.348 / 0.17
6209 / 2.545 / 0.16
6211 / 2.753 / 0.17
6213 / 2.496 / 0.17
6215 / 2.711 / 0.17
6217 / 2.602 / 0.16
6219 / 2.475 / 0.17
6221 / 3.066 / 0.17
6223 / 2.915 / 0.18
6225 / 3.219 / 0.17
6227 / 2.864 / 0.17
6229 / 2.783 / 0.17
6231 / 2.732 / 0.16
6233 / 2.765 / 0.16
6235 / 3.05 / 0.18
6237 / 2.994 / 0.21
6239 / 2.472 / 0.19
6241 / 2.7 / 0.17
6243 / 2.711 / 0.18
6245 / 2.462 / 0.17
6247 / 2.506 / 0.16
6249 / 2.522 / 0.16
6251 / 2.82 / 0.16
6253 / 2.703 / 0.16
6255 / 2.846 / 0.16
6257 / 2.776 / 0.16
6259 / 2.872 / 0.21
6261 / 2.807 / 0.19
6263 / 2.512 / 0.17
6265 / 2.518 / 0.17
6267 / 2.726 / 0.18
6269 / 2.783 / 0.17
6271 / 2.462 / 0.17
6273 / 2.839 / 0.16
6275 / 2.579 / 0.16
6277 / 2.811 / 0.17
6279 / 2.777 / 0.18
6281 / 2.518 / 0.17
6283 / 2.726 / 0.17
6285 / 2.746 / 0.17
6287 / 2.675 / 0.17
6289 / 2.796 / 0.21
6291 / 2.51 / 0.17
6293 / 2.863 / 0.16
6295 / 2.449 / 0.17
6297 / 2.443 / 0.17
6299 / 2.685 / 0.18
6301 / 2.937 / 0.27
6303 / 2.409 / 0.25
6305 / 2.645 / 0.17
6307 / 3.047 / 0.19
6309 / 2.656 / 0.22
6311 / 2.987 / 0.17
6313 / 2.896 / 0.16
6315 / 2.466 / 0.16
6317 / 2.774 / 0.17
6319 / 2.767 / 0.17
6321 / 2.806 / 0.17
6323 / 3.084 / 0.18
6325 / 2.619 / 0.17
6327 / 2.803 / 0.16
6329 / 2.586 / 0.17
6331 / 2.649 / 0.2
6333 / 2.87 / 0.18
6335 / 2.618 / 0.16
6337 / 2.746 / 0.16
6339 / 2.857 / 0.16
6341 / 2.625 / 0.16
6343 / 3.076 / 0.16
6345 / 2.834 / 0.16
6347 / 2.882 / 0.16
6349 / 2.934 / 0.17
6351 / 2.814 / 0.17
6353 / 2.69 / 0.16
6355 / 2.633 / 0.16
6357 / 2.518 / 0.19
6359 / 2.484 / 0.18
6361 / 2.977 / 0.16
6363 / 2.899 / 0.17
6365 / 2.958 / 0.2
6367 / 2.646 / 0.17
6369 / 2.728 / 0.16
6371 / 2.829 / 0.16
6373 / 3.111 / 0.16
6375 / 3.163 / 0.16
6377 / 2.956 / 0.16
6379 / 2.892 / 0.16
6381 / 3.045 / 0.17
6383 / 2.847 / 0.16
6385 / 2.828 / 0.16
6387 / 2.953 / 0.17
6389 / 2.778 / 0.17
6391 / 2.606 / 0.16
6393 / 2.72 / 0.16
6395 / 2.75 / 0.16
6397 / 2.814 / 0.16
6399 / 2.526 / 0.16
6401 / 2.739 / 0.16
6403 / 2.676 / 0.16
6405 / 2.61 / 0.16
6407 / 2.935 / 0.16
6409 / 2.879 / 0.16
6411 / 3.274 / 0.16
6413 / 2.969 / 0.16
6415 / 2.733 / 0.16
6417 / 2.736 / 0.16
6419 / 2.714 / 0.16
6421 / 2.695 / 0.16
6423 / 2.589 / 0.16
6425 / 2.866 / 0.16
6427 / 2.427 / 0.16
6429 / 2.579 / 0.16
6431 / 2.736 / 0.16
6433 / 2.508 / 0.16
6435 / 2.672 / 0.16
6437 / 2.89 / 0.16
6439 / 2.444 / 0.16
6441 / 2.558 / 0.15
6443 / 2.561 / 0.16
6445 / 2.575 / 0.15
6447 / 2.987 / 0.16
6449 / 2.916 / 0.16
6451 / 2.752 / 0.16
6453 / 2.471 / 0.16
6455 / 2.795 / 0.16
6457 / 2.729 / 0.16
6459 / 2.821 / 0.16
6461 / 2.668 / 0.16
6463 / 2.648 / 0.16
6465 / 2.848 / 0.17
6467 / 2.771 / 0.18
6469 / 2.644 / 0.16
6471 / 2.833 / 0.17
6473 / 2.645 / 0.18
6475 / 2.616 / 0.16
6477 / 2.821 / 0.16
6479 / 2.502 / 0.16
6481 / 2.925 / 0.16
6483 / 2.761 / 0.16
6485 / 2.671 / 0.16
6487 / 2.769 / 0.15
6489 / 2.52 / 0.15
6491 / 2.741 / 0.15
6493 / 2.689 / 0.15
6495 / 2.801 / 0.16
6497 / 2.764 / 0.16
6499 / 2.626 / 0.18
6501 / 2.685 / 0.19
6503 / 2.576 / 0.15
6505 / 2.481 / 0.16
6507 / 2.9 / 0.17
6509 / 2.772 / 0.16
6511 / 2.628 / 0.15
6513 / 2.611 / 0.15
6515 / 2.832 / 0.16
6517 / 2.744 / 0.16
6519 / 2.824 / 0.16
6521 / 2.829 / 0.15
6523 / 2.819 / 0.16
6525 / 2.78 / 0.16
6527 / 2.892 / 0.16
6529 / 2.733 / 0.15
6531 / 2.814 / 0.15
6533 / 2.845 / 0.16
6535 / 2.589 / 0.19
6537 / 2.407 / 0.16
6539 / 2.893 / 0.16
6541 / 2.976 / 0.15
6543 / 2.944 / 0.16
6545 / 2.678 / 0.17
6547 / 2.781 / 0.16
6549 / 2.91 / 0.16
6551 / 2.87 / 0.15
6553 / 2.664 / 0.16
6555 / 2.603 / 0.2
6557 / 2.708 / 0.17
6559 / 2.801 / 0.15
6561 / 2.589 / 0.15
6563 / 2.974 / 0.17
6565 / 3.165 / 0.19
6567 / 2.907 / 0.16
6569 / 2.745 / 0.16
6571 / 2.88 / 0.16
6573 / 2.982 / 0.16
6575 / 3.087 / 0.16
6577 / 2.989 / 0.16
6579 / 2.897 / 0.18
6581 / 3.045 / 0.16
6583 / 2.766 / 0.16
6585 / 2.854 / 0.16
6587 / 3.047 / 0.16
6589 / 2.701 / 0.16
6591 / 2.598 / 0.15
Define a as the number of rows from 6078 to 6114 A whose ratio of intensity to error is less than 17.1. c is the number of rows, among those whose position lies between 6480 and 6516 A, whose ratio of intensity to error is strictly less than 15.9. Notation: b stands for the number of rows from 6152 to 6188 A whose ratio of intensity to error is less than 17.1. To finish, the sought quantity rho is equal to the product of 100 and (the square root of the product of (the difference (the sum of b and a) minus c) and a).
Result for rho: 2000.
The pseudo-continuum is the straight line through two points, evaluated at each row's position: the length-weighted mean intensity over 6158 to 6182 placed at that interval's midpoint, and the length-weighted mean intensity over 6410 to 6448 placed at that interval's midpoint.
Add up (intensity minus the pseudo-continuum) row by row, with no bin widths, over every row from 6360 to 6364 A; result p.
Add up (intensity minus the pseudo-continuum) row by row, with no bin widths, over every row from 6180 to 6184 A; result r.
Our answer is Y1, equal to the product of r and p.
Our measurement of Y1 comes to 0.07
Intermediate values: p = 0.44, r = 0.16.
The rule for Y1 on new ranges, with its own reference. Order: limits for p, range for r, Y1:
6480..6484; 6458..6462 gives 0.02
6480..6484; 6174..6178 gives -0.05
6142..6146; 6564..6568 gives -0.06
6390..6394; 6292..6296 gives 0.01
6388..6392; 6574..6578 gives -0.03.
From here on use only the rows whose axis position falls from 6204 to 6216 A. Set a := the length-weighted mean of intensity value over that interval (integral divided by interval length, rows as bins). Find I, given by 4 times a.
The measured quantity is 10.4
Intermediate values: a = 2.59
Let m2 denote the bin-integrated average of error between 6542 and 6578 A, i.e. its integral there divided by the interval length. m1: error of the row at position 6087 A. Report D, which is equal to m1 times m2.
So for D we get 0.0279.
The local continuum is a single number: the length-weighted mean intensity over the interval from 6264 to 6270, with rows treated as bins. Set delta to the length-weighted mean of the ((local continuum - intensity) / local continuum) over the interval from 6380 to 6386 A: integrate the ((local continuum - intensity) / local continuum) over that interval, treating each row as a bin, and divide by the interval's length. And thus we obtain -0.09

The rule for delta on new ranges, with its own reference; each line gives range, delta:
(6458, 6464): -0.01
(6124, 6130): 0.06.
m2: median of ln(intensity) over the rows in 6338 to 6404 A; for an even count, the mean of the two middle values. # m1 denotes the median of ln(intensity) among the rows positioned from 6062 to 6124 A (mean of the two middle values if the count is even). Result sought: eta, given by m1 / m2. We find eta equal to 0.95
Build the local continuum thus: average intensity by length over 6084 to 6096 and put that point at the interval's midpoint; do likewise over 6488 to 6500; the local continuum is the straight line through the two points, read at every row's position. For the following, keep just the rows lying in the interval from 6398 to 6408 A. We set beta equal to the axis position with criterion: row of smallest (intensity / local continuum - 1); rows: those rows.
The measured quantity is 6399 A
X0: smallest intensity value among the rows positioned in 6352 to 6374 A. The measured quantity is 2.484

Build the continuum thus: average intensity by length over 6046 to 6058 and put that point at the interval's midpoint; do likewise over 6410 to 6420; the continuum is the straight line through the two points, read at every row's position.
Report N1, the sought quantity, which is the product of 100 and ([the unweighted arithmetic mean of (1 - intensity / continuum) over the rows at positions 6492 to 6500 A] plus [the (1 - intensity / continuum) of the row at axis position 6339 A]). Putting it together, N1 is 6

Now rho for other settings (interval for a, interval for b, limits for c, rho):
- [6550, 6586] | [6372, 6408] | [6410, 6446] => 632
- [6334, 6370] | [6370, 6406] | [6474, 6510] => 1196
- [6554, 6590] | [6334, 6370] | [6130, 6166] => 632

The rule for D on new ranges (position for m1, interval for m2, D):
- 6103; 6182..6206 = 0.0290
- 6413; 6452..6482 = 0.0262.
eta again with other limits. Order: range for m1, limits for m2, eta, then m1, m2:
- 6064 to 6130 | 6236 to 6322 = 0.99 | 0.99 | 1.00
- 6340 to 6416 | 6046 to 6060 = 1.22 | 1.04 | 0.85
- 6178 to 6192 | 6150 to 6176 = 1.05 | 1.07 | 1.02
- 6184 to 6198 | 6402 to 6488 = 1.06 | 1.07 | 1.00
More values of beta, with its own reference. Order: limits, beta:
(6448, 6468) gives 6453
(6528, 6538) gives 6537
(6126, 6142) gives 6129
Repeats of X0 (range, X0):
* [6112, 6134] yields 2.211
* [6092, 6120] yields 2.45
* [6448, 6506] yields 2.471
